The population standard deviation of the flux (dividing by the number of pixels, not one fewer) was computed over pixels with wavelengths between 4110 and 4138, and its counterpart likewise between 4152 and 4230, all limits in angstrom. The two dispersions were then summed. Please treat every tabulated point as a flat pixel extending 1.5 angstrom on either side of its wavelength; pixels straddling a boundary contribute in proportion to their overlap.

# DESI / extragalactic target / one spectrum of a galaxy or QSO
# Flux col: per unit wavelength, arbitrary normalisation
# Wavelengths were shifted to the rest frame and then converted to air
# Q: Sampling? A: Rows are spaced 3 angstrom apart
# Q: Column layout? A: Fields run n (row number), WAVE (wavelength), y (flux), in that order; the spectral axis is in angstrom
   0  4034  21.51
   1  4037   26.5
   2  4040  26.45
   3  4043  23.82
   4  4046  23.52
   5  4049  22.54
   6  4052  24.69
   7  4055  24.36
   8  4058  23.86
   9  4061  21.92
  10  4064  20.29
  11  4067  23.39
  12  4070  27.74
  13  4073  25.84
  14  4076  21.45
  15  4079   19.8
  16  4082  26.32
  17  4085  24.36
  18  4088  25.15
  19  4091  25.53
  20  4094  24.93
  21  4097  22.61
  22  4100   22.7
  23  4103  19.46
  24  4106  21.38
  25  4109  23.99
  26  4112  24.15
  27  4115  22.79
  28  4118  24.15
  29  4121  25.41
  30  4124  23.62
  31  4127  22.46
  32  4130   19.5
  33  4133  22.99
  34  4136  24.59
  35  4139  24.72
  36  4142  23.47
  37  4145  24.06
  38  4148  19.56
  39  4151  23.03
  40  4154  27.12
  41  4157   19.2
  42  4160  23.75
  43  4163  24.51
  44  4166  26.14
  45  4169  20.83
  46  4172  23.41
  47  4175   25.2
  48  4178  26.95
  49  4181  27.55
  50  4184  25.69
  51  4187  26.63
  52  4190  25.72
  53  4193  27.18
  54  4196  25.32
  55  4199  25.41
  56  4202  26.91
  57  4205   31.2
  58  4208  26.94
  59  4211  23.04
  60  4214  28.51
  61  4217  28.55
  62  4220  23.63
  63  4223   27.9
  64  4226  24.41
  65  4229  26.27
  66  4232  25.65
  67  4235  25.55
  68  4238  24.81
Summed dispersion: 4.0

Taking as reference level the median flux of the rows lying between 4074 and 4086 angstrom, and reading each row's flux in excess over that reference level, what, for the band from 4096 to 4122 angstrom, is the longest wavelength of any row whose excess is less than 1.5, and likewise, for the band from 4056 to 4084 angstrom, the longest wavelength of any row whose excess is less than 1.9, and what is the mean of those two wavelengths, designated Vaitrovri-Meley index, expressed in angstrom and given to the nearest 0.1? 4098.5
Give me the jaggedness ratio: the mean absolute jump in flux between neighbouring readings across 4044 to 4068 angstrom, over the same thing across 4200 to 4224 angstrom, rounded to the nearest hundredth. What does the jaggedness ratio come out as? 0.39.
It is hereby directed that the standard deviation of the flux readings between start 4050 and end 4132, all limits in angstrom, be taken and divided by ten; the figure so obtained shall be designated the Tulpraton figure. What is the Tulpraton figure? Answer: 0.21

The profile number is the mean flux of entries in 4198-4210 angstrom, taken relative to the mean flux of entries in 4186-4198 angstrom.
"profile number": 1.05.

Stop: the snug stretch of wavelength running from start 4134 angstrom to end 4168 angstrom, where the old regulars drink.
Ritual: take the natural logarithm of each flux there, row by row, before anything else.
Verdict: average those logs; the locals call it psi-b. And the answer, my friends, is 3.16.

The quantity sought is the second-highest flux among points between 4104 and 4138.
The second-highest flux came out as 24.59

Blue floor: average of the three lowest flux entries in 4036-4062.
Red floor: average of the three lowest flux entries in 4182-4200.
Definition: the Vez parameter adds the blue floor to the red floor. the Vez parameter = 48.1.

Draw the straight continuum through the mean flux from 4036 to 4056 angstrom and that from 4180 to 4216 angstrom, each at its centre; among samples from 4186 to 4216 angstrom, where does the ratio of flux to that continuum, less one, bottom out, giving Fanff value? 4211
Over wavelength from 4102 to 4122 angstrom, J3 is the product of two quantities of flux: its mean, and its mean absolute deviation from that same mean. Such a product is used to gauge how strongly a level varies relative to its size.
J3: 36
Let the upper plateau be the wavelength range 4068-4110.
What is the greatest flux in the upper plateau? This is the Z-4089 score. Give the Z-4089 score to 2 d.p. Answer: 27.74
